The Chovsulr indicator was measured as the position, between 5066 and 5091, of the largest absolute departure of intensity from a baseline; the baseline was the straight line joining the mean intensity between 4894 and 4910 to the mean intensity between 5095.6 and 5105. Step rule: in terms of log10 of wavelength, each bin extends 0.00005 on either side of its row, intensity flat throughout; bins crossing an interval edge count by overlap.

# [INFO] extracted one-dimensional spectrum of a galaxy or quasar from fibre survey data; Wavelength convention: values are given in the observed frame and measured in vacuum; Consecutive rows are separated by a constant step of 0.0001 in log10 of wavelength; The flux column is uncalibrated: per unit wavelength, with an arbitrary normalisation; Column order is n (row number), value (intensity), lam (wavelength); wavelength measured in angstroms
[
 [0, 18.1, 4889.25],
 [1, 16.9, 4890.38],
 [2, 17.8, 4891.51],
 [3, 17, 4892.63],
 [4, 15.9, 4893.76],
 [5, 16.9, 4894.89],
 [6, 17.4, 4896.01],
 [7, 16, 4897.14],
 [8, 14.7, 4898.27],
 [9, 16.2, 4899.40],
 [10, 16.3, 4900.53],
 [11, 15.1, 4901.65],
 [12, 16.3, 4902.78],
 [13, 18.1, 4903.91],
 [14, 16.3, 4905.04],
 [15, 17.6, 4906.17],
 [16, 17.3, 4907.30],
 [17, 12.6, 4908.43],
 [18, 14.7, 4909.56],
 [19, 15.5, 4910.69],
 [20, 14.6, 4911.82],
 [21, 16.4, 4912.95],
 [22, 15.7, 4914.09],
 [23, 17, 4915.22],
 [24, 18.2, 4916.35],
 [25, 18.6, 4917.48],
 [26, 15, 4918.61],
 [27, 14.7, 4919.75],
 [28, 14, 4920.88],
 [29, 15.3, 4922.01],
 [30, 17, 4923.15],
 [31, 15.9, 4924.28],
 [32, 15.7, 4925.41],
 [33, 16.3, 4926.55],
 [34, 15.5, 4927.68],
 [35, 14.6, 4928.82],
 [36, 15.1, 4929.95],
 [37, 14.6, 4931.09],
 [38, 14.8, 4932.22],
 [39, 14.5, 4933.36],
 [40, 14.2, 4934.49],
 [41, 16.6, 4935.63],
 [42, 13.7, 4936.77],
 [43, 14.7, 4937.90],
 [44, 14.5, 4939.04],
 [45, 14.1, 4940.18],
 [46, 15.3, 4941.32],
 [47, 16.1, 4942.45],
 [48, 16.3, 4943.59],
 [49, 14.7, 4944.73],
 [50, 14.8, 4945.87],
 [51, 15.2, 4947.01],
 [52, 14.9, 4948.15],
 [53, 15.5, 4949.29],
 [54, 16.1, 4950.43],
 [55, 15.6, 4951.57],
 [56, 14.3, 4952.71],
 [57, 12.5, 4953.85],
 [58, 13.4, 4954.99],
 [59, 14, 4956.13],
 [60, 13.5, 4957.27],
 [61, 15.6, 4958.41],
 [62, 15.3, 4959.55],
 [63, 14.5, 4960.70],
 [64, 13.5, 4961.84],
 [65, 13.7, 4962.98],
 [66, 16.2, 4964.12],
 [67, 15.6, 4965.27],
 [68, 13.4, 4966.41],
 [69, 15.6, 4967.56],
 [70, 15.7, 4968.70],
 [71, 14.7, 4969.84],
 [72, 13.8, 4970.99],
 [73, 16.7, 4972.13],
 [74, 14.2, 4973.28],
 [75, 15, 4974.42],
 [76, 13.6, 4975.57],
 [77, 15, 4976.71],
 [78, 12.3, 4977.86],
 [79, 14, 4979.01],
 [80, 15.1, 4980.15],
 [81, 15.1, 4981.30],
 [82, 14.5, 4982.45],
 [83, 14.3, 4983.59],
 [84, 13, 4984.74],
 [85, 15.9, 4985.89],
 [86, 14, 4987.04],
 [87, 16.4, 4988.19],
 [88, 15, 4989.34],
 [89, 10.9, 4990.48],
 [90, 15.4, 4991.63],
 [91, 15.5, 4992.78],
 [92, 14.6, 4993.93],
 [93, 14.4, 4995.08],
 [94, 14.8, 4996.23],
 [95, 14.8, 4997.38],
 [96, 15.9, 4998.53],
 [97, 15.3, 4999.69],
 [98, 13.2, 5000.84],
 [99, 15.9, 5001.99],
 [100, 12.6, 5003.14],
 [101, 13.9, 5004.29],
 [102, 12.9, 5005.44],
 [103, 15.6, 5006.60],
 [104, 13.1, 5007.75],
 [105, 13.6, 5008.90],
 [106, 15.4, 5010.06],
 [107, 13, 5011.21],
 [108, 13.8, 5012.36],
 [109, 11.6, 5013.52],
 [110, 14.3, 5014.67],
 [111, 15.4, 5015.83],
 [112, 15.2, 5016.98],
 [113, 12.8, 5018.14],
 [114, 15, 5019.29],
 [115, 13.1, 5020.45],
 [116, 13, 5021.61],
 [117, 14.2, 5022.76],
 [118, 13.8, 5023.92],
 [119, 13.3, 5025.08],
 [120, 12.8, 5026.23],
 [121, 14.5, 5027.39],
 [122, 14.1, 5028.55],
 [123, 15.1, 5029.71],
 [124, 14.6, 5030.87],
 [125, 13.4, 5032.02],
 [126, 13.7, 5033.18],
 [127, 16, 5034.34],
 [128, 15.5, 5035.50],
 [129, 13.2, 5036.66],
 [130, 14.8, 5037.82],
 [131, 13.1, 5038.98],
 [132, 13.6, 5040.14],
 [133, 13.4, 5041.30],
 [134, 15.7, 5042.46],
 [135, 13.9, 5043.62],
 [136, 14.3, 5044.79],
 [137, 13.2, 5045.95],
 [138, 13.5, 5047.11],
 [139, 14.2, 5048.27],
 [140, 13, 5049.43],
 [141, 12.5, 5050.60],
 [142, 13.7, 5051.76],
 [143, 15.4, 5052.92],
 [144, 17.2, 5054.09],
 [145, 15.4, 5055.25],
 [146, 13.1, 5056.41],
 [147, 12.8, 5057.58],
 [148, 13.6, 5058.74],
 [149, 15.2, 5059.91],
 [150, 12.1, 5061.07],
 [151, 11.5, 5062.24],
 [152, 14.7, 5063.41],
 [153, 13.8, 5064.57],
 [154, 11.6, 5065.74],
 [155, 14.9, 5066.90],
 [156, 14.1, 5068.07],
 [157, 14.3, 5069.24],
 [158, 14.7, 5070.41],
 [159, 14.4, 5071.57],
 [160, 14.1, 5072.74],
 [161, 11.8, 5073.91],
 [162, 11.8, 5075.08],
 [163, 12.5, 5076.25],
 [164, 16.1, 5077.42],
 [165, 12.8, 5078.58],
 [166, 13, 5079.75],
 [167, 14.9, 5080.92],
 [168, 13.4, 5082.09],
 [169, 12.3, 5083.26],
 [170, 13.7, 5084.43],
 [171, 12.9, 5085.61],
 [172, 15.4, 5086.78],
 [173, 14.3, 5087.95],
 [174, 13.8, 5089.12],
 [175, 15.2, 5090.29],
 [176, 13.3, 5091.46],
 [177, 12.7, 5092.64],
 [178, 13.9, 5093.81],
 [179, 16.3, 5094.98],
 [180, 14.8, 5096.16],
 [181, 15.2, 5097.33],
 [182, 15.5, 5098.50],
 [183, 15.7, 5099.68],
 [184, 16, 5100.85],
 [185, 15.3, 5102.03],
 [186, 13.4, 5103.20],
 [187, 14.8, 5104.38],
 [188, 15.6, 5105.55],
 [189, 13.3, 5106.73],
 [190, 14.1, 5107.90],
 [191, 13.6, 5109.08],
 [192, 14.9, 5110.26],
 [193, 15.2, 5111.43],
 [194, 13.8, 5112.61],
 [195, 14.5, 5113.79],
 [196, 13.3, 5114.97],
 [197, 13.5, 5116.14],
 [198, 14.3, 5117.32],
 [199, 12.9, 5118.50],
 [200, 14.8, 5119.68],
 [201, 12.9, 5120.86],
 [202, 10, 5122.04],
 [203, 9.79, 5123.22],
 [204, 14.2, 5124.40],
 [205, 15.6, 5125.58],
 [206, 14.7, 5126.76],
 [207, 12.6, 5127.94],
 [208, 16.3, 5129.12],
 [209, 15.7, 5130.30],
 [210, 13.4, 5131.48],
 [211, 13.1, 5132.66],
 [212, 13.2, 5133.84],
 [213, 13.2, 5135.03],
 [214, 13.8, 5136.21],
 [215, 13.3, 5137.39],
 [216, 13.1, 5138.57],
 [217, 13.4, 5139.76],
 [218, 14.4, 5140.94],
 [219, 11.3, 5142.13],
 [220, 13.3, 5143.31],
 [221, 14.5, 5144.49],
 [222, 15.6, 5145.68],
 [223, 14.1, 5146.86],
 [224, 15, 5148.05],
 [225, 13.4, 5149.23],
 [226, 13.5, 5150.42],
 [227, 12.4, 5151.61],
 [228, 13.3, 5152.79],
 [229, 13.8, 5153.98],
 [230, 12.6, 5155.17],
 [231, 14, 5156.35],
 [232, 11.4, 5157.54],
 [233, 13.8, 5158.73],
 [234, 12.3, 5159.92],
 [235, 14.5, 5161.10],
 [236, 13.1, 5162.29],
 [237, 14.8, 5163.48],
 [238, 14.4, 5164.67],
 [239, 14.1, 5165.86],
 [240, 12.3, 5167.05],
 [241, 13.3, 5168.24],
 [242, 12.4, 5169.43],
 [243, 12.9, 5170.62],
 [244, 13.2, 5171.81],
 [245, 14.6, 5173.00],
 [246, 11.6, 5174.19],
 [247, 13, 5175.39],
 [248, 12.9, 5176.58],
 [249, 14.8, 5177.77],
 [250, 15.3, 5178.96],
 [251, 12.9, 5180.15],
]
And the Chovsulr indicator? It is 5073.91 angstroms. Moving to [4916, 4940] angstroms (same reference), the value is 4917.48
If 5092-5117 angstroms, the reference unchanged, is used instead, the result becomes 5092.64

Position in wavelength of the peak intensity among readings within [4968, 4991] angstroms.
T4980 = 4972.13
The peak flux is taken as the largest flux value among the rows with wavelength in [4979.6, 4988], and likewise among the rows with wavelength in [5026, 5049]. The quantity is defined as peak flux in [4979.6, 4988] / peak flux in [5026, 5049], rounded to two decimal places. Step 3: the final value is 0.99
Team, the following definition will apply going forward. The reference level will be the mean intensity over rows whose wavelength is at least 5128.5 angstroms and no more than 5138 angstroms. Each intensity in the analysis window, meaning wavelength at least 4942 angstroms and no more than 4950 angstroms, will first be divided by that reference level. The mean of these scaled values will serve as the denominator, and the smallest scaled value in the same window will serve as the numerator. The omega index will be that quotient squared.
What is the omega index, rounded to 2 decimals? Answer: 0.92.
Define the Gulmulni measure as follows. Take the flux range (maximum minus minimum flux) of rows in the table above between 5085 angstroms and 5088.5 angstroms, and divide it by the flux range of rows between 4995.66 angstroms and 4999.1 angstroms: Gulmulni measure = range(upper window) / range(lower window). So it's 2.27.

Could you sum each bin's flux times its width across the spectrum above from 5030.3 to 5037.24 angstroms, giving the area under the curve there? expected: 100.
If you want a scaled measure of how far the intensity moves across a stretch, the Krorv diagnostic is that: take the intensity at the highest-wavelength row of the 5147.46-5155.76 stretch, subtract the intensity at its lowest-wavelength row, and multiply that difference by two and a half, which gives -6.0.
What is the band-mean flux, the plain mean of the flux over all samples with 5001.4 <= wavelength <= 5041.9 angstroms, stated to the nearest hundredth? 13.98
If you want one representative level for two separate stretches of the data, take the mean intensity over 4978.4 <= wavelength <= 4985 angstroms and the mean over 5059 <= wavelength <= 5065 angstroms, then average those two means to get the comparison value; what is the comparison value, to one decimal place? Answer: 13.9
